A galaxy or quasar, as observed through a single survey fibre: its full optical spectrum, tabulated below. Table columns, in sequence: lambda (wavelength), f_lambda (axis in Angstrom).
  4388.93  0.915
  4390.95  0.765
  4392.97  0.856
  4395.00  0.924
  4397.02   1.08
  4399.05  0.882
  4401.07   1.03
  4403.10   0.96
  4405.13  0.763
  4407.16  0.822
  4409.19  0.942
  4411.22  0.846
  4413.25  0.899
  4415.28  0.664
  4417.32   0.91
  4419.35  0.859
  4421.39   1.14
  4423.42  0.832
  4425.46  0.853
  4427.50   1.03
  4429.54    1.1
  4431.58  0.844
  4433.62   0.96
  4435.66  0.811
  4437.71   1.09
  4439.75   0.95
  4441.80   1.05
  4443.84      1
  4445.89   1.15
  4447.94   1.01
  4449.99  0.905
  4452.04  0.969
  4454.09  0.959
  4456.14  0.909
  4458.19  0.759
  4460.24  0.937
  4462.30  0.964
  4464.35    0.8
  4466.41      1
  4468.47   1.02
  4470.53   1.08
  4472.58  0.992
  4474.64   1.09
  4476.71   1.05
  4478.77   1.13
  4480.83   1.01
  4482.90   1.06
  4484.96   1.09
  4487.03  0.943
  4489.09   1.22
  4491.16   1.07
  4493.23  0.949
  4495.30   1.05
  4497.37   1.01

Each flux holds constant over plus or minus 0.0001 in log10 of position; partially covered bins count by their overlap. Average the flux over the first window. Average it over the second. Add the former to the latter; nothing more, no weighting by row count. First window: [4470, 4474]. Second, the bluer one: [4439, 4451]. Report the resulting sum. 2.05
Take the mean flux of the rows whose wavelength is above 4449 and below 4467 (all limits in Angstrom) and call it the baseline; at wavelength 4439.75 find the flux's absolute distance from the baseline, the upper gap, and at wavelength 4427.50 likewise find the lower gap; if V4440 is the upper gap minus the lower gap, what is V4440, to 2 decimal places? -0.08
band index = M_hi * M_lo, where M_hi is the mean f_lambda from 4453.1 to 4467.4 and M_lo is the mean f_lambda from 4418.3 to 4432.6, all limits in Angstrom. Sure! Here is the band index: 0.86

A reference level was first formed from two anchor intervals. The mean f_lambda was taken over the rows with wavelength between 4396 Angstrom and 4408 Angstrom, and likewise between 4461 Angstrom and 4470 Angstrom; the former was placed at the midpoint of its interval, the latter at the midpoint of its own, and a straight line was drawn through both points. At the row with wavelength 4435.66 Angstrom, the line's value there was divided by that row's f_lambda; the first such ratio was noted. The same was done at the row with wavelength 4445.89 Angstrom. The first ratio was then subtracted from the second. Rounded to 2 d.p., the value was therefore -0.34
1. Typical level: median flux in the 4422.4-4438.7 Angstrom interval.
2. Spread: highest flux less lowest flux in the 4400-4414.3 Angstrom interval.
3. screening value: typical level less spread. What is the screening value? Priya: 0.64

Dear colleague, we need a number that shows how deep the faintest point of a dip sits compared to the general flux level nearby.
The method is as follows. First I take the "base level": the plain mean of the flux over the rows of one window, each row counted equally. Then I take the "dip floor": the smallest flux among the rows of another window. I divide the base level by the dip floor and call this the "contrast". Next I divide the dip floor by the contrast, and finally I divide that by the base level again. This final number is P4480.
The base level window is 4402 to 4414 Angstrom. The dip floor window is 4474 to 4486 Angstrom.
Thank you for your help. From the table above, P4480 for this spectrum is 1.34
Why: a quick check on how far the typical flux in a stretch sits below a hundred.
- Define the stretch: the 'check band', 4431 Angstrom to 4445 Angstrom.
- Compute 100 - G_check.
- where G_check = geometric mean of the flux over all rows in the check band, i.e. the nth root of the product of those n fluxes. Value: 99.05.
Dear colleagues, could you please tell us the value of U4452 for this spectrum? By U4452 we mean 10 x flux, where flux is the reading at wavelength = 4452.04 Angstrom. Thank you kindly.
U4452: 9.7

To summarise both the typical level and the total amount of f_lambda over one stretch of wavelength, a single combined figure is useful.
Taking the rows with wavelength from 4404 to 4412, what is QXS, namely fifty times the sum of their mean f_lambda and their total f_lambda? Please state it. 211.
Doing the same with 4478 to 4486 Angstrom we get 268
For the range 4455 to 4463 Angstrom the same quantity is 223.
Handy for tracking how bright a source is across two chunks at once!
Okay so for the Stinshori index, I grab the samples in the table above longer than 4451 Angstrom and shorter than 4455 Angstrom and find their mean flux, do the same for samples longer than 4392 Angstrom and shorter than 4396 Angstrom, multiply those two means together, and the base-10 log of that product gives -0.07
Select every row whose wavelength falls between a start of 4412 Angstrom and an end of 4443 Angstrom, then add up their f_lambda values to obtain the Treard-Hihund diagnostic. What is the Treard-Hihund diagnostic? 14.0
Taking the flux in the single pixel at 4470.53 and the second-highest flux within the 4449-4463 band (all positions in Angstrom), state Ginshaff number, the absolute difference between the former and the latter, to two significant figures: 0.12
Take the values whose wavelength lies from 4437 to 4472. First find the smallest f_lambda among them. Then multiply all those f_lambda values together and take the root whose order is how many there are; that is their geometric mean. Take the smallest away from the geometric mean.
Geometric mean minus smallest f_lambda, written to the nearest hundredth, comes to 0.21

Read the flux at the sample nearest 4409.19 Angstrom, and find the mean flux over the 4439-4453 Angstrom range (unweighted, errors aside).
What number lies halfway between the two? 0.97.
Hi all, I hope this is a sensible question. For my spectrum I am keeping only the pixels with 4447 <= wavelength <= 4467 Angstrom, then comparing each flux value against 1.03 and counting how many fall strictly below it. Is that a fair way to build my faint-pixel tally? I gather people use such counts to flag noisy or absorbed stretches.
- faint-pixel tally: 10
